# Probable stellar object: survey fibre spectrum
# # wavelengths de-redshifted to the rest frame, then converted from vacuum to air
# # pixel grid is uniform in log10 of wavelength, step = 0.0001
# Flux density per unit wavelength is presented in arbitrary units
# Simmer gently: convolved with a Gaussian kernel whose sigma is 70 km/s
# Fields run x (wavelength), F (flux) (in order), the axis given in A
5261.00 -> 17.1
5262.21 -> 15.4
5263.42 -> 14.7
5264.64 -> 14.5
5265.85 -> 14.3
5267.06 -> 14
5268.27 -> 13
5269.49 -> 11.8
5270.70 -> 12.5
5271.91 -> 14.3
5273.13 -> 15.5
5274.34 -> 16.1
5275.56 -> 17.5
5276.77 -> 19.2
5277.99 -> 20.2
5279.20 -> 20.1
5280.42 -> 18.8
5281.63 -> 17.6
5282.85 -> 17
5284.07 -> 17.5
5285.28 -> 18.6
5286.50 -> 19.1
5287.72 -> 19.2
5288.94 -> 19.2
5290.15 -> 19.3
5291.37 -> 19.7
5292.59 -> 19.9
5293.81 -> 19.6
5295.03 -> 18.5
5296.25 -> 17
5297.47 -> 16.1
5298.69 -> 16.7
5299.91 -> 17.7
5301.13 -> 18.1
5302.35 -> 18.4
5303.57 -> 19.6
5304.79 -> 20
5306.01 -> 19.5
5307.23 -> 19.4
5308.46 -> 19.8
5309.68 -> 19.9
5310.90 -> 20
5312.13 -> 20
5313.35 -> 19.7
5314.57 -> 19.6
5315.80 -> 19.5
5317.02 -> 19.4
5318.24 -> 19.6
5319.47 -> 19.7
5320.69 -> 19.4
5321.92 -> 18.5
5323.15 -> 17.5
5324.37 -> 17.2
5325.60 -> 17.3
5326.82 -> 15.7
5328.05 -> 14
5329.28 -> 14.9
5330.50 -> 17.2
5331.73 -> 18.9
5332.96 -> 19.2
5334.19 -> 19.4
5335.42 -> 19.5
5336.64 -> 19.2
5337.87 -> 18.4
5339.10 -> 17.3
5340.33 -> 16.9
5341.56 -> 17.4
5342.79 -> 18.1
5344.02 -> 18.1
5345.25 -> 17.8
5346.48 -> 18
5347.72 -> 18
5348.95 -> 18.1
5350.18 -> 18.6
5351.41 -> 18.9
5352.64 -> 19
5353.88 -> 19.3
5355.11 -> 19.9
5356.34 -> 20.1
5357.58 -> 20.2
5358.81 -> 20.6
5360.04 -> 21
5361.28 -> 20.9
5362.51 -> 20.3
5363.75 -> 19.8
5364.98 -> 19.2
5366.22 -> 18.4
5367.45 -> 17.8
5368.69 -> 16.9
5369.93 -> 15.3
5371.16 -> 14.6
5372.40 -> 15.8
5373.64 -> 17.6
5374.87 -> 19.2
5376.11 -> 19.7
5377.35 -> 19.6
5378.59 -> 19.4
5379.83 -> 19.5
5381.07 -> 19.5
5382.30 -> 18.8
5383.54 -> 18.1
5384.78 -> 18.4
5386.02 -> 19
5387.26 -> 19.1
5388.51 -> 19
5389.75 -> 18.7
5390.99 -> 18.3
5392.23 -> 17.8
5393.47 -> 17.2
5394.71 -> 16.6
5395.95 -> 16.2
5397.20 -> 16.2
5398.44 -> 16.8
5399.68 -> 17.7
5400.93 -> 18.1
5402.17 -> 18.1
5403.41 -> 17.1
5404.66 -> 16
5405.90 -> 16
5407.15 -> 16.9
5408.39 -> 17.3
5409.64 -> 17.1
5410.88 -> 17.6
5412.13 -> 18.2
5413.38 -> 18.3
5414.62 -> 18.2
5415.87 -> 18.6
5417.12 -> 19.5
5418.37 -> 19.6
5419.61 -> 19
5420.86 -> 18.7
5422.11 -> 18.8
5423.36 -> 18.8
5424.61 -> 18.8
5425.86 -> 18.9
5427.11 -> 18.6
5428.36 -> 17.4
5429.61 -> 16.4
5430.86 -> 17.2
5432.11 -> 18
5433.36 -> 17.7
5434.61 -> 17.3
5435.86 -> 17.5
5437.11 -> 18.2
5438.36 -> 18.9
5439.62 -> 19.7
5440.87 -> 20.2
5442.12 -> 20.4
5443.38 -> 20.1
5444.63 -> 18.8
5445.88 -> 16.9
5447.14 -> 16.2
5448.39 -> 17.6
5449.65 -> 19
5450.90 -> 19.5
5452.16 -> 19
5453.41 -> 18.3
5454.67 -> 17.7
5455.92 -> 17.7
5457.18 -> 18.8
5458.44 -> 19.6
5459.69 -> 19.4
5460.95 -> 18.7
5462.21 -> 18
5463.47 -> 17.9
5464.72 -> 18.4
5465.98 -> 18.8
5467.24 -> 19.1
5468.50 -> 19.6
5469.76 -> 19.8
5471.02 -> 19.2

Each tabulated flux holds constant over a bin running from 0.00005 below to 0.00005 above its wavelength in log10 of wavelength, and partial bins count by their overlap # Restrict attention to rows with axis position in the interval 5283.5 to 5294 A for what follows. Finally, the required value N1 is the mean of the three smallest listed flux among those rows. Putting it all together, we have 18.4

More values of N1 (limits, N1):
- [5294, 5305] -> 16.6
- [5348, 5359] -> 18.5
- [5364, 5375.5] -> 15.2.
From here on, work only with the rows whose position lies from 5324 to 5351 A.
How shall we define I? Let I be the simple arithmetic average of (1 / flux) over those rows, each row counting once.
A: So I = 0.0569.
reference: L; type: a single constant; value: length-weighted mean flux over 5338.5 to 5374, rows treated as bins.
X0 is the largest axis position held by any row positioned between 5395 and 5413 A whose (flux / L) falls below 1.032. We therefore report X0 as 5412.13 A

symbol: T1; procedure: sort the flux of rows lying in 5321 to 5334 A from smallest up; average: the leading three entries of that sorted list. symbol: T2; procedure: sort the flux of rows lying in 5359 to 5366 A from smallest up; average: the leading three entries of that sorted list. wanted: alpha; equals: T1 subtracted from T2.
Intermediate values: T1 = 14.9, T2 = 19.8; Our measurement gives 5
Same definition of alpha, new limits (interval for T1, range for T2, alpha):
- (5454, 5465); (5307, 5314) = 2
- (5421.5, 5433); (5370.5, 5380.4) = -1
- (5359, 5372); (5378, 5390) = 3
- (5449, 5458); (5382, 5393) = 0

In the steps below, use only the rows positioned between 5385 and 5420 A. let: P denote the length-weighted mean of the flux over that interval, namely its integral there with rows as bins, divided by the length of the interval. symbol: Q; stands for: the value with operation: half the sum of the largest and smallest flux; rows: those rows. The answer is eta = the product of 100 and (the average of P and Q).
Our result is 1780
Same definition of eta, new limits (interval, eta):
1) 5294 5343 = 1768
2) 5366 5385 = 1759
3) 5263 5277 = 1508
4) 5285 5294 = 1929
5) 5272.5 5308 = 1815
